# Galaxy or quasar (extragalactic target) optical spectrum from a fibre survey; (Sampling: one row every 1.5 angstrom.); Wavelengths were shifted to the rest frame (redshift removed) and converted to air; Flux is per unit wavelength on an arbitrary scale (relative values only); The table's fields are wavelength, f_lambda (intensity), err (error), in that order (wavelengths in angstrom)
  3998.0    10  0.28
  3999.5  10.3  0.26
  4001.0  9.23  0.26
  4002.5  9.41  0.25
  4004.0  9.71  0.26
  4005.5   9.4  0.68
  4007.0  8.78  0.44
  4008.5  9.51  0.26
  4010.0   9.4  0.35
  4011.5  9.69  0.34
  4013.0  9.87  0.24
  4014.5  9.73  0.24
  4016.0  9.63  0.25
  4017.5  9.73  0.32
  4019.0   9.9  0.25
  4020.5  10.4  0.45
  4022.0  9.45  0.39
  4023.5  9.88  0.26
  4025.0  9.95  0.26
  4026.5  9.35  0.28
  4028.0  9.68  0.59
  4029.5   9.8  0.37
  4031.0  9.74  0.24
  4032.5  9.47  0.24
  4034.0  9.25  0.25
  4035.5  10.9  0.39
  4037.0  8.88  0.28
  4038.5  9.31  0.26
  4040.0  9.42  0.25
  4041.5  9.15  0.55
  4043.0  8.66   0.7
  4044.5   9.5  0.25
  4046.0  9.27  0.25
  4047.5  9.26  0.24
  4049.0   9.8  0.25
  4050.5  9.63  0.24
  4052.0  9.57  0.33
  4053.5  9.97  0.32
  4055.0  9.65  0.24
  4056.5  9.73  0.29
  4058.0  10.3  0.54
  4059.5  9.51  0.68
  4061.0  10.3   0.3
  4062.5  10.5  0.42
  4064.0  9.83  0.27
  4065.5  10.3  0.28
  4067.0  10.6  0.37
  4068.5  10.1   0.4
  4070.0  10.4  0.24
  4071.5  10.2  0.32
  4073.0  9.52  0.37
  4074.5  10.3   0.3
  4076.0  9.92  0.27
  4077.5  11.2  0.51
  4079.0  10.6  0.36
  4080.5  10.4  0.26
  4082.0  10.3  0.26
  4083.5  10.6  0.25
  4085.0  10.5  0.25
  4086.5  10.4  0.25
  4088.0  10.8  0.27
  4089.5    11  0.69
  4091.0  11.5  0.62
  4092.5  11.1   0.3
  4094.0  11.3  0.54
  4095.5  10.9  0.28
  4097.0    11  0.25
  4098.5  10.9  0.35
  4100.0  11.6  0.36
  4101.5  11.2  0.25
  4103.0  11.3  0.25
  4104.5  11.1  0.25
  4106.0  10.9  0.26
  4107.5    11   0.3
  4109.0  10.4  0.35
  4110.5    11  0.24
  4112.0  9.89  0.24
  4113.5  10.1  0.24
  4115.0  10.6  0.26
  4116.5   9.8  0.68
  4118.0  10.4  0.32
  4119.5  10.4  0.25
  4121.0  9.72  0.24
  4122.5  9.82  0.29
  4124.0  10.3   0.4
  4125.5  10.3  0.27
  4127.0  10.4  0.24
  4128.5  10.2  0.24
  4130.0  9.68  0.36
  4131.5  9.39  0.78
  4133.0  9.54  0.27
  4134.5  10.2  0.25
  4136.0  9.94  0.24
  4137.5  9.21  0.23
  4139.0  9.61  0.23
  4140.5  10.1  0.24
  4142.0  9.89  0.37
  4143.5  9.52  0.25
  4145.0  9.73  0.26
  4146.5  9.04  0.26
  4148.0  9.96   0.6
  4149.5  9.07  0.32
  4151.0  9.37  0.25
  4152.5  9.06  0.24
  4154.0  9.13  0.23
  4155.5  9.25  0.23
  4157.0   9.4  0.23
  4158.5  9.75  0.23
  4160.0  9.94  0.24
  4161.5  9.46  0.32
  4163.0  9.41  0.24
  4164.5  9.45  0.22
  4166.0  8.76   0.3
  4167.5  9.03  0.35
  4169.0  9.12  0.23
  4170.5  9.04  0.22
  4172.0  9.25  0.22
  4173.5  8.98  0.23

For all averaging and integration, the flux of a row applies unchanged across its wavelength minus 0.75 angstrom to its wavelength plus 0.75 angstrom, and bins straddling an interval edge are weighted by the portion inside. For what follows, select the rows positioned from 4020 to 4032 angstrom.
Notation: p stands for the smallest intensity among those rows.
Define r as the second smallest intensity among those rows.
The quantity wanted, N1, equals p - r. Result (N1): -0.10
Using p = 9.35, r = 9.45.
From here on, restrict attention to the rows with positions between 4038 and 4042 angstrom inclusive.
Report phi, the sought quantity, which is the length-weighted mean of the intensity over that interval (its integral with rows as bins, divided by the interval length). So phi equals 9.30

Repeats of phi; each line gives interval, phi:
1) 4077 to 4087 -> 10.56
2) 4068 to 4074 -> 10.06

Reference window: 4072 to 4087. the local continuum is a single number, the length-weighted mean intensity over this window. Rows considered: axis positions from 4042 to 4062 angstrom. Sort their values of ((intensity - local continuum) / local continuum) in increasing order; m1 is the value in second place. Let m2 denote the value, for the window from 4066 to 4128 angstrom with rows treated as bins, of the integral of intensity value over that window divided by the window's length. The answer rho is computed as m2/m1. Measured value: -99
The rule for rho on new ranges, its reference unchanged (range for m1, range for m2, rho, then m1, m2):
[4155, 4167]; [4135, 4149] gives -89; -0.108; 9.7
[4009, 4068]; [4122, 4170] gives -67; -0.144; 9.6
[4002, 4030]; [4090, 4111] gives -113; -0.098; 11.1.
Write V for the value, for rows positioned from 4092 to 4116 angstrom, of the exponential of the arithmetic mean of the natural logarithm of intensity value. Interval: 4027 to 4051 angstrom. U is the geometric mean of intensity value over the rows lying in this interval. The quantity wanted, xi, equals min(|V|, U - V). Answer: -1.4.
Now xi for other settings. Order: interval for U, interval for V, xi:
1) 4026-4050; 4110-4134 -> -0.6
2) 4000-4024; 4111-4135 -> -0.4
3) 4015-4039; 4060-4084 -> -0.6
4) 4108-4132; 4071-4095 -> -0.4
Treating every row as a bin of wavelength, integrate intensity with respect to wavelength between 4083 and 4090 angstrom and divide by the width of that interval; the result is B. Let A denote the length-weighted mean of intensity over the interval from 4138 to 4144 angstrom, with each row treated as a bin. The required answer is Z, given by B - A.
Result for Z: 0.9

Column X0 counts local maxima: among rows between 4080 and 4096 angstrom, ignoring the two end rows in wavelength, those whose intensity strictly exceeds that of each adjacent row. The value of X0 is 3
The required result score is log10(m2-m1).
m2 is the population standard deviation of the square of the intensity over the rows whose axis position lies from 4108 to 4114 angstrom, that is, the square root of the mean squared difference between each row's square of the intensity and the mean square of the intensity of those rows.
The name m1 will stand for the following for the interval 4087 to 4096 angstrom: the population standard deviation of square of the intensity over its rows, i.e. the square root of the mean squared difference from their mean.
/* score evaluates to 0.5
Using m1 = 5.3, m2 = 8.8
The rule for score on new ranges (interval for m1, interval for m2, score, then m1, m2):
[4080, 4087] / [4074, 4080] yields 0.9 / 2.1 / 9.9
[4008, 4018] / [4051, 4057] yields -0.8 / 2.8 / 2.9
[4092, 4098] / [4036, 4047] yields 0.3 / 3.3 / 5.1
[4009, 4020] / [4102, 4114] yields 0.9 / 3.0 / 10.2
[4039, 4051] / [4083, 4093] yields 0.3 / 6.0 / 7.8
